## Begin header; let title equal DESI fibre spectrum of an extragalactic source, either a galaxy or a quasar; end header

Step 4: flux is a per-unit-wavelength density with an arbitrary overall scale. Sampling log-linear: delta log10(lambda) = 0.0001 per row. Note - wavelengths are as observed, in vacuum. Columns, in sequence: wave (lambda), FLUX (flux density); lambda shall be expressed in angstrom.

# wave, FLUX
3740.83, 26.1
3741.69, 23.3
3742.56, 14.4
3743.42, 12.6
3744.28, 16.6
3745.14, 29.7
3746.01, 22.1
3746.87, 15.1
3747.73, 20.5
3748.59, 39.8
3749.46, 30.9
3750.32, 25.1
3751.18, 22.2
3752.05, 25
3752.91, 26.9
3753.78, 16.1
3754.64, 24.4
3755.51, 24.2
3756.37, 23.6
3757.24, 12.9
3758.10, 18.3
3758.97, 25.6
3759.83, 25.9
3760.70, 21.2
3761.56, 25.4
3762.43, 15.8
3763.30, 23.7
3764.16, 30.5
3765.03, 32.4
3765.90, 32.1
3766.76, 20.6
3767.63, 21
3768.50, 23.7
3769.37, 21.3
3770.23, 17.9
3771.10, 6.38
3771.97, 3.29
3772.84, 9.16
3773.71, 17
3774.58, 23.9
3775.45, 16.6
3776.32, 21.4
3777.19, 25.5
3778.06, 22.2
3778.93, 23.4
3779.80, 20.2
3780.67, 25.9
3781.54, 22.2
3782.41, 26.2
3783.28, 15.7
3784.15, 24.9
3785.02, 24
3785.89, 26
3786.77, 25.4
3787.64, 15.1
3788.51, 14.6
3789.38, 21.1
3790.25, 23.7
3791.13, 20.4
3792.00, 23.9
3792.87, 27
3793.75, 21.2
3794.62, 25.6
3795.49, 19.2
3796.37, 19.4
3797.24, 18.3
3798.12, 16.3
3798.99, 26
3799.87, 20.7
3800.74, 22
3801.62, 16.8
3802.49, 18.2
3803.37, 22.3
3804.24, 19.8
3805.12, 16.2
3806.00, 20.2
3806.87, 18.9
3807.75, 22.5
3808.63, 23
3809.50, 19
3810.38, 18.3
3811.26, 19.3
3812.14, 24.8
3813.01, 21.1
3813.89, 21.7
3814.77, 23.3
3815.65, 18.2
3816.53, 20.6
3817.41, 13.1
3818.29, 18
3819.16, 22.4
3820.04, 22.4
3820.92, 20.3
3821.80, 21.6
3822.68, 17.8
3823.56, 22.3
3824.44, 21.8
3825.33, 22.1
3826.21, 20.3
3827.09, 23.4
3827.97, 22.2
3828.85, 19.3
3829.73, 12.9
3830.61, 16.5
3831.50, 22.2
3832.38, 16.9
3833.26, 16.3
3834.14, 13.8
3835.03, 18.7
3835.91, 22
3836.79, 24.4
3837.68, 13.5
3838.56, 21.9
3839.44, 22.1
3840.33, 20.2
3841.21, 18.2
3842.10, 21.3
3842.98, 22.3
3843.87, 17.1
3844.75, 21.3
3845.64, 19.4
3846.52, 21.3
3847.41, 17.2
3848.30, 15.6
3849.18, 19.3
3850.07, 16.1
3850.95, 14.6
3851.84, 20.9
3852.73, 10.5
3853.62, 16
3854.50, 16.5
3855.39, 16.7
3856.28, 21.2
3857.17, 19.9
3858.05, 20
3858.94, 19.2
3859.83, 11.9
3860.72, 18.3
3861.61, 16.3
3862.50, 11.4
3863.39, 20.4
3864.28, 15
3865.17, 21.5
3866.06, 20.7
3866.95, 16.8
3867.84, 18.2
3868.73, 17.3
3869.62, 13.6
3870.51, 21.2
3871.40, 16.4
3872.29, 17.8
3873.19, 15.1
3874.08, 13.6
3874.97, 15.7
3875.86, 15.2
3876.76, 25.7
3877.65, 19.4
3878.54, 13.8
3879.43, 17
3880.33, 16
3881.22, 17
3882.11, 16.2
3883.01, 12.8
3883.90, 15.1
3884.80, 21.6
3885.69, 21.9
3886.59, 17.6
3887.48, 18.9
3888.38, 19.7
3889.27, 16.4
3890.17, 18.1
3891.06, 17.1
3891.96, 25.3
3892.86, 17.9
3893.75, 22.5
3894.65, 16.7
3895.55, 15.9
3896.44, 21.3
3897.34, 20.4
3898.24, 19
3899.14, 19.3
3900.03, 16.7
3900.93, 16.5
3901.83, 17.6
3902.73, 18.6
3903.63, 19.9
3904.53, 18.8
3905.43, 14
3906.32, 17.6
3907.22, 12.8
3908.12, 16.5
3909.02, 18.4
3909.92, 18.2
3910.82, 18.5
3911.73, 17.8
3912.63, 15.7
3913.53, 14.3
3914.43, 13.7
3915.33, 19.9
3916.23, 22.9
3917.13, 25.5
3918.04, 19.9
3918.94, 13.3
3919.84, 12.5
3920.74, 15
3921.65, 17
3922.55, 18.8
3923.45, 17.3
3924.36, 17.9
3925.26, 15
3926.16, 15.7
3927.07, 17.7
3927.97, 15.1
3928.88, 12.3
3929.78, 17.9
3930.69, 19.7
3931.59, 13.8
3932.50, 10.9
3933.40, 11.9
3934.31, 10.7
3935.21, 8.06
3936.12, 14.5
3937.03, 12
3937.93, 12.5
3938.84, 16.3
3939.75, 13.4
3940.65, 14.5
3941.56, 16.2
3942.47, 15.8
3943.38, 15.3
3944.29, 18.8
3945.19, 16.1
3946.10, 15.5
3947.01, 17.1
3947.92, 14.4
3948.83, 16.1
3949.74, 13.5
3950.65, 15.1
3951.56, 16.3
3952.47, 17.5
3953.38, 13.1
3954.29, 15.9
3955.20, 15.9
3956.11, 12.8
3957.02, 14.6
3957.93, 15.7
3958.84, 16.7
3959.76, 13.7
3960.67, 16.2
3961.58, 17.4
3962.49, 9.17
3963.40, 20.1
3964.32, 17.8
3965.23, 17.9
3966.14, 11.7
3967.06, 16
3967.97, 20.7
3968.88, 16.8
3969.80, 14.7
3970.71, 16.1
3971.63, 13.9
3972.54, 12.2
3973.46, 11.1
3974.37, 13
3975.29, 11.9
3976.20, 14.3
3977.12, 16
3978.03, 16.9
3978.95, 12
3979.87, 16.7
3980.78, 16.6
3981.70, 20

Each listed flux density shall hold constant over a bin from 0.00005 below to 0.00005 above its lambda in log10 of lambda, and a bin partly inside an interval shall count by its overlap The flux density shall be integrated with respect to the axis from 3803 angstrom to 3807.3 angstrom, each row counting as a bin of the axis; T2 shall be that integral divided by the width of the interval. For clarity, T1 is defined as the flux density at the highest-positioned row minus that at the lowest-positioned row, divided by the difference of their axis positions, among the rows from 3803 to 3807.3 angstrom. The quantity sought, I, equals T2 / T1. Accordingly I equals -20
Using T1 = -1.0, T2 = 19.5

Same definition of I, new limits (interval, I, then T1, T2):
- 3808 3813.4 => -48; -0.4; 21.0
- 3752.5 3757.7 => -7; -3.2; 21.3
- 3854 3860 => -21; -0.9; 18.2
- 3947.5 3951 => 58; 0.3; 14.8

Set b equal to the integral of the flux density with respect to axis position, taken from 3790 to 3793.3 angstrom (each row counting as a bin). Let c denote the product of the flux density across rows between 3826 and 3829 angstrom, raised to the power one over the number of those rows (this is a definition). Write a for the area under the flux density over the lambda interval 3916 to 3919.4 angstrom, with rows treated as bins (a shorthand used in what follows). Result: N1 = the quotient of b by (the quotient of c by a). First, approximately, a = 69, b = 78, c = 21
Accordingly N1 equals 253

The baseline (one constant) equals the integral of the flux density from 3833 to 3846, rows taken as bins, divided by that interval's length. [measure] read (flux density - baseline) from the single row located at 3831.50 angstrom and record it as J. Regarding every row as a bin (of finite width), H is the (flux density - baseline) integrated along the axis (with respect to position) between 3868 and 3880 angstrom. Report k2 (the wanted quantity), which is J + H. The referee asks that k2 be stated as -27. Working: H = -30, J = 2.7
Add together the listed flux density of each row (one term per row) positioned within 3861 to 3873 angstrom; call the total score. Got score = 227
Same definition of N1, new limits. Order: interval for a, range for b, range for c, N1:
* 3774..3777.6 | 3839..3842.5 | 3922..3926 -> 323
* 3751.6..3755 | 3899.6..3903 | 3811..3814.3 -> 213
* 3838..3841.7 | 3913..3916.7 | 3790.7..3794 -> 215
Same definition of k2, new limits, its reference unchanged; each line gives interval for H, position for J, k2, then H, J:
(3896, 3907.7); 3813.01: -18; -19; 1.6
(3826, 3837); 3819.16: -3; -6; 2.9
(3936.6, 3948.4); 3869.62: -57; -51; -5.9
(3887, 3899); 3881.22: -7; -4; -2.5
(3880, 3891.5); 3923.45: -25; -22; -2.2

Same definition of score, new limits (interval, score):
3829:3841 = 241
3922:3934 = 204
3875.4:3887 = 229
